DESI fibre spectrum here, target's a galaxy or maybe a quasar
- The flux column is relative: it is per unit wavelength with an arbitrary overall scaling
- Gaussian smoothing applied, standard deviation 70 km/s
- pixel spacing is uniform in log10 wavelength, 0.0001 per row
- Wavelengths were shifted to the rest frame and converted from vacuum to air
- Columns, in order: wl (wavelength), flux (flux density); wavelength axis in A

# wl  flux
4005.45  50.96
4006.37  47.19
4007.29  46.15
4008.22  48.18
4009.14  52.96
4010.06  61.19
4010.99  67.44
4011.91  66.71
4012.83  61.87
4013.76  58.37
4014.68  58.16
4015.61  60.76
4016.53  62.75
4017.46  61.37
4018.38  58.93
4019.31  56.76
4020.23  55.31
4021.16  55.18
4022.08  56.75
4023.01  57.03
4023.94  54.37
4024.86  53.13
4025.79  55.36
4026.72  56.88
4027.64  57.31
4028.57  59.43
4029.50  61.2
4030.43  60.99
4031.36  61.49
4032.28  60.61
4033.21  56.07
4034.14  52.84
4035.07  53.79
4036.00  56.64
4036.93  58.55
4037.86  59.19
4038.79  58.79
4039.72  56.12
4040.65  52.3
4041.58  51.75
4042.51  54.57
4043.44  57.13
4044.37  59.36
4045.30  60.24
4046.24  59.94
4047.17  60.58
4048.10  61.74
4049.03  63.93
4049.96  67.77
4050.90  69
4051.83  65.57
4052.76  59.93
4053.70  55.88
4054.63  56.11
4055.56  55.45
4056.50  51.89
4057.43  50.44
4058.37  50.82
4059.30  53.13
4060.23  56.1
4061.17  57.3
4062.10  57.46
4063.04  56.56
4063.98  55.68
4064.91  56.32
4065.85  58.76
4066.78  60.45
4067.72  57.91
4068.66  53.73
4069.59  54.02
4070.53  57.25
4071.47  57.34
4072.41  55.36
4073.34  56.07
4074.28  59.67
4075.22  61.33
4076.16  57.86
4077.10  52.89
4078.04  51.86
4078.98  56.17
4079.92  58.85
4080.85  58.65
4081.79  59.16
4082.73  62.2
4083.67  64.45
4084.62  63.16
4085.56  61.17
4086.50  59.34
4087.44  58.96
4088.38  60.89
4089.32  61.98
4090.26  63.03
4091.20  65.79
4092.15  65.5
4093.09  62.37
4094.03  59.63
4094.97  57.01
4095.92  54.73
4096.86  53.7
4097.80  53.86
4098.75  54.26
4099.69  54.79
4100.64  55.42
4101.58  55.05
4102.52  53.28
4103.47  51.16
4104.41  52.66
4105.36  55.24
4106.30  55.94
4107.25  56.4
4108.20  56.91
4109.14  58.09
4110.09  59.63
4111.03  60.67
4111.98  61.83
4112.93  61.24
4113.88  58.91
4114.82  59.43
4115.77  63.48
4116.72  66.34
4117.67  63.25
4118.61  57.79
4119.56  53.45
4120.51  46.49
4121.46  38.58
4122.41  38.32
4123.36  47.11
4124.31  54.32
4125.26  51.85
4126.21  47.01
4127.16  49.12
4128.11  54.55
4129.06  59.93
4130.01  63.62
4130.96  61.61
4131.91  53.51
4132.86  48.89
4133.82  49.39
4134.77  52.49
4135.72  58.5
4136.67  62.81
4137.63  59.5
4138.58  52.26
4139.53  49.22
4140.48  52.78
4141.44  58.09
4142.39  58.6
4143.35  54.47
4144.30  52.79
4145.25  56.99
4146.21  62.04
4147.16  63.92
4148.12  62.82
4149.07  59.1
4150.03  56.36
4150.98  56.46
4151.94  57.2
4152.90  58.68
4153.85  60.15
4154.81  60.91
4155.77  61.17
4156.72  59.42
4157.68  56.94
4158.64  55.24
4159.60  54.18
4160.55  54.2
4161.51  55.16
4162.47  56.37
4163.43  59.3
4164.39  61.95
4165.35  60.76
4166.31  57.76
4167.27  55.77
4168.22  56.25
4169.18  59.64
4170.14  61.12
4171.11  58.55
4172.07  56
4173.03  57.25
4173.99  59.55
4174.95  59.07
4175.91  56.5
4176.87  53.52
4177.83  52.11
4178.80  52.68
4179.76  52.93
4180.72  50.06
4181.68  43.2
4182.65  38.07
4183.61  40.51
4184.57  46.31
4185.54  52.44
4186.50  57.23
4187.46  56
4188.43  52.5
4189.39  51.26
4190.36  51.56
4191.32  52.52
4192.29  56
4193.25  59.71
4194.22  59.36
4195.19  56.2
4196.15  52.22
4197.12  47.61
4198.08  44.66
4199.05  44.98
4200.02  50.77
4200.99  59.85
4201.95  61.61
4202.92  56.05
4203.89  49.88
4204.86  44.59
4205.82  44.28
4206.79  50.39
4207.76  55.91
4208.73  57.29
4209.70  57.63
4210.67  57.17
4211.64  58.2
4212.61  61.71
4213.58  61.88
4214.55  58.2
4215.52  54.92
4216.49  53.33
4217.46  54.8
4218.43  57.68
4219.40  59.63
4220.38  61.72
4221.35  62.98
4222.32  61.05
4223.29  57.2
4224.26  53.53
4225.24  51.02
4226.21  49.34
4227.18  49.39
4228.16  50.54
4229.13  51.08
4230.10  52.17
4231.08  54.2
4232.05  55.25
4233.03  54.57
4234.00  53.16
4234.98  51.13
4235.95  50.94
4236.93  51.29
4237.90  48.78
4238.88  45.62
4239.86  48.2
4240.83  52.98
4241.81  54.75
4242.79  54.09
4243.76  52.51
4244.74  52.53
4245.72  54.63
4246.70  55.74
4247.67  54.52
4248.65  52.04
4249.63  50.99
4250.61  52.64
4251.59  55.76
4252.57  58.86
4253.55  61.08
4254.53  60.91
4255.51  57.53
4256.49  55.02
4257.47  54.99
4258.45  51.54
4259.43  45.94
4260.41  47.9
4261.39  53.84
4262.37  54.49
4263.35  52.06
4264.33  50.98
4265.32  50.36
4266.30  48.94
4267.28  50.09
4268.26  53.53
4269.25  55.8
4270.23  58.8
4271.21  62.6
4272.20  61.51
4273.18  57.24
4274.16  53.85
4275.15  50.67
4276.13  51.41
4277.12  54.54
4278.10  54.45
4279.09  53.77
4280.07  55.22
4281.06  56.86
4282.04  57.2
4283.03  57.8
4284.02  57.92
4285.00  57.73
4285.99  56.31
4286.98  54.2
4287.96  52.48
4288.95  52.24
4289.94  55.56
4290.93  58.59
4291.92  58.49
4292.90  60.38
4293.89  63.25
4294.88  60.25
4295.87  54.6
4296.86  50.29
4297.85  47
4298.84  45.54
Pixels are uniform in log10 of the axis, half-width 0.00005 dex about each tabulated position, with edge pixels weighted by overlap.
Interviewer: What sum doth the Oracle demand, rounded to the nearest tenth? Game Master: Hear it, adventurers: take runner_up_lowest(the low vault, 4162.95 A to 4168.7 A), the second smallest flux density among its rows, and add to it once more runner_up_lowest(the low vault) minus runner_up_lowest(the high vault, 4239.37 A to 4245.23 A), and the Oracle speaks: 60.0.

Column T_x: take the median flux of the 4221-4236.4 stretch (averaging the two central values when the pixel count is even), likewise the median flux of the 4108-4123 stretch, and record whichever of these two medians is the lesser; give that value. 53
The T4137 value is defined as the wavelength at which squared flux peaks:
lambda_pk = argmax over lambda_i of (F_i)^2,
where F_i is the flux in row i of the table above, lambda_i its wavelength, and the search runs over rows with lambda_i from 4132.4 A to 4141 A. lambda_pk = 4136.67 A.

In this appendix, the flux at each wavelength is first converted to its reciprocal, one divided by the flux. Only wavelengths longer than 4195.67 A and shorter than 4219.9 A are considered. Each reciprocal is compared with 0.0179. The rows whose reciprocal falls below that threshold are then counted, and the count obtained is 13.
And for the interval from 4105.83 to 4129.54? 15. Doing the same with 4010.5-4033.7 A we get 20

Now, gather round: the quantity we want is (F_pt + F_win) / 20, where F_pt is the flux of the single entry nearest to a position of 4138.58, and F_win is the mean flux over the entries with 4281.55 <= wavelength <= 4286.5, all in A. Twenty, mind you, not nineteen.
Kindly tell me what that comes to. 5.5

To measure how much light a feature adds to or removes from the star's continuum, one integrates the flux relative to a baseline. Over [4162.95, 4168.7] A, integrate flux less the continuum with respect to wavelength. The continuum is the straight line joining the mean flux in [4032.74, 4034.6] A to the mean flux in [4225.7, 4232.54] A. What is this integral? 35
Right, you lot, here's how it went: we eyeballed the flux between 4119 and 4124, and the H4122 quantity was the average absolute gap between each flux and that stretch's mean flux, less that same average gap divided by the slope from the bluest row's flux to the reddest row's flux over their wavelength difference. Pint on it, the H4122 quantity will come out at 8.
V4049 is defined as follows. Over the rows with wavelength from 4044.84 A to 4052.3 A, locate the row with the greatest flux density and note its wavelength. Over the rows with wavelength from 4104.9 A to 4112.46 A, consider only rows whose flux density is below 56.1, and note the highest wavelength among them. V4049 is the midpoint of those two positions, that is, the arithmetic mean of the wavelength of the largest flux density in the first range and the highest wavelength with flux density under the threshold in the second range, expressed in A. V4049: 4078.6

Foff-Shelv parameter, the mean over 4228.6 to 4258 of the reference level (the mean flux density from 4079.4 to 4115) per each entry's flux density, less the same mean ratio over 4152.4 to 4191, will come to 0.02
